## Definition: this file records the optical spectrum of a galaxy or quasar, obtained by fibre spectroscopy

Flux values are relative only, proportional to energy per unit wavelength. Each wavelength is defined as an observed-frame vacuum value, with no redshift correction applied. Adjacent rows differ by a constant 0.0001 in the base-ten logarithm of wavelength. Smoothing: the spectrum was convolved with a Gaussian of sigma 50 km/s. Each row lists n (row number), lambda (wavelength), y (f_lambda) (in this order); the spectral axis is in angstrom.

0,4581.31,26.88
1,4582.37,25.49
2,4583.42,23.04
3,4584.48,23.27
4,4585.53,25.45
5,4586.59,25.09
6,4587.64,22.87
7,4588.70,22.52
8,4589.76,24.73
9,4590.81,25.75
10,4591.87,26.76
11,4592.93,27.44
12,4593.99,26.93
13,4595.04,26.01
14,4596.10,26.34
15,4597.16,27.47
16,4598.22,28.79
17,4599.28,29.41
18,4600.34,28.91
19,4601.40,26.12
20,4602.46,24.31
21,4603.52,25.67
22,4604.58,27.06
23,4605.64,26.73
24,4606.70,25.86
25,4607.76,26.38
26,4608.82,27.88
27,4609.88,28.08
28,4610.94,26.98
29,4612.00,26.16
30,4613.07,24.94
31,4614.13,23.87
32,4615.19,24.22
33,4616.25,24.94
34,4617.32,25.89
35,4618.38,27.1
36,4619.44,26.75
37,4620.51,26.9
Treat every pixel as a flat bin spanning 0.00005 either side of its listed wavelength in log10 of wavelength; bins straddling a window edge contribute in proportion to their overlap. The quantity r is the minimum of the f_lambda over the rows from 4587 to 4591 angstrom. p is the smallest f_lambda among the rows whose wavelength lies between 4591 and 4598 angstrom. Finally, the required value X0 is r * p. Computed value 586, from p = 26.01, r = 22.52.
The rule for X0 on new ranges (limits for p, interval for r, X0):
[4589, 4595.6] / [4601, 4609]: 601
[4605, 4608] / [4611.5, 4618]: 617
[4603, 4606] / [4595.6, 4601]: 676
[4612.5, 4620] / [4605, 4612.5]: 617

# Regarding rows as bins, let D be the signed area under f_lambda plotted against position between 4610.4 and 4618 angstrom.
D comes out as 192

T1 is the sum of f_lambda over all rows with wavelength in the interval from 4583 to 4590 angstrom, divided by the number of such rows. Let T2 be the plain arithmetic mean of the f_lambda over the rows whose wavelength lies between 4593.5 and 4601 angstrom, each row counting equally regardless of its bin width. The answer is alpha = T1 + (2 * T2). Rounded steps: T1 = 23.9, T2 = 27.7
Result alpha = 79.2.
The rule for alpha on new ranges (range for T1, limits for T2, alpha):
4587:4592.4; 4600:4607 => 77.3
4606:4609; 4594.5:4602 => 81.9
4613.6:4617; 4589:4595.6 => 76.9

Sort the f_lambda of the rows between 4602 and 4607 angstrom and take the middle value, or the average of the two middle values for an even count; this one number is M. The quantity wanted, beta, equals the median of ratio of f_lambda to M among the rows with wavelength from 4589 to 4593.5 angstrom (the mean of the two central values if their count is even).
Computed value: 1.02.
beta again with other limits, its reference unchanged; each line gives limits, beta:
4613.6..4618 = 0.95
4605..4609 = 1.03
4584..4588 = 0.94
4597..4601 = 1.12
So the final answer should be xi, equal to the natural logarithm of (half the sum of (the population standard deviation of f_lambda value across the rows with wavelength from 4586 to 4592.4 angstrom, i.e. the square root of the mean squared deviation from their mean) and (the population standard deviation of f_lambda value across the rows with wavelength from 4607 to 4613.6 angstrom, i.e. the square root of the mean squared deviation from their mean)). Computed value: 0.25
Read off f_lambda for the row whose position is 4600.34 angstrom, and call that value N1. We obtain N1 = 28.91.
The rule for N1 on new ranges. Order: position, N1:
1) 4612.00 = 26.16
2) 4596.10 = 26.34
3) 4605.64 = 26.73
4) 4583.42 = 23.04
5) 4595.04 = 26.01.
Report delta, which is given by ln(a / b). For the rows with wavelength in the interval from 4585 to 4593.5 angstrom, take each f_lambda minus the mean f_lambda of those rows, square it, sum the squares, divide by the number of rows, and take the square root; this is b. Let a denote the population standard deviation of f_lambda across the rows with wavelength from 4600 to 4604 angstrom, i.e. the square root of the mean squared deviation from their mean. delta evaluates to 0.0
